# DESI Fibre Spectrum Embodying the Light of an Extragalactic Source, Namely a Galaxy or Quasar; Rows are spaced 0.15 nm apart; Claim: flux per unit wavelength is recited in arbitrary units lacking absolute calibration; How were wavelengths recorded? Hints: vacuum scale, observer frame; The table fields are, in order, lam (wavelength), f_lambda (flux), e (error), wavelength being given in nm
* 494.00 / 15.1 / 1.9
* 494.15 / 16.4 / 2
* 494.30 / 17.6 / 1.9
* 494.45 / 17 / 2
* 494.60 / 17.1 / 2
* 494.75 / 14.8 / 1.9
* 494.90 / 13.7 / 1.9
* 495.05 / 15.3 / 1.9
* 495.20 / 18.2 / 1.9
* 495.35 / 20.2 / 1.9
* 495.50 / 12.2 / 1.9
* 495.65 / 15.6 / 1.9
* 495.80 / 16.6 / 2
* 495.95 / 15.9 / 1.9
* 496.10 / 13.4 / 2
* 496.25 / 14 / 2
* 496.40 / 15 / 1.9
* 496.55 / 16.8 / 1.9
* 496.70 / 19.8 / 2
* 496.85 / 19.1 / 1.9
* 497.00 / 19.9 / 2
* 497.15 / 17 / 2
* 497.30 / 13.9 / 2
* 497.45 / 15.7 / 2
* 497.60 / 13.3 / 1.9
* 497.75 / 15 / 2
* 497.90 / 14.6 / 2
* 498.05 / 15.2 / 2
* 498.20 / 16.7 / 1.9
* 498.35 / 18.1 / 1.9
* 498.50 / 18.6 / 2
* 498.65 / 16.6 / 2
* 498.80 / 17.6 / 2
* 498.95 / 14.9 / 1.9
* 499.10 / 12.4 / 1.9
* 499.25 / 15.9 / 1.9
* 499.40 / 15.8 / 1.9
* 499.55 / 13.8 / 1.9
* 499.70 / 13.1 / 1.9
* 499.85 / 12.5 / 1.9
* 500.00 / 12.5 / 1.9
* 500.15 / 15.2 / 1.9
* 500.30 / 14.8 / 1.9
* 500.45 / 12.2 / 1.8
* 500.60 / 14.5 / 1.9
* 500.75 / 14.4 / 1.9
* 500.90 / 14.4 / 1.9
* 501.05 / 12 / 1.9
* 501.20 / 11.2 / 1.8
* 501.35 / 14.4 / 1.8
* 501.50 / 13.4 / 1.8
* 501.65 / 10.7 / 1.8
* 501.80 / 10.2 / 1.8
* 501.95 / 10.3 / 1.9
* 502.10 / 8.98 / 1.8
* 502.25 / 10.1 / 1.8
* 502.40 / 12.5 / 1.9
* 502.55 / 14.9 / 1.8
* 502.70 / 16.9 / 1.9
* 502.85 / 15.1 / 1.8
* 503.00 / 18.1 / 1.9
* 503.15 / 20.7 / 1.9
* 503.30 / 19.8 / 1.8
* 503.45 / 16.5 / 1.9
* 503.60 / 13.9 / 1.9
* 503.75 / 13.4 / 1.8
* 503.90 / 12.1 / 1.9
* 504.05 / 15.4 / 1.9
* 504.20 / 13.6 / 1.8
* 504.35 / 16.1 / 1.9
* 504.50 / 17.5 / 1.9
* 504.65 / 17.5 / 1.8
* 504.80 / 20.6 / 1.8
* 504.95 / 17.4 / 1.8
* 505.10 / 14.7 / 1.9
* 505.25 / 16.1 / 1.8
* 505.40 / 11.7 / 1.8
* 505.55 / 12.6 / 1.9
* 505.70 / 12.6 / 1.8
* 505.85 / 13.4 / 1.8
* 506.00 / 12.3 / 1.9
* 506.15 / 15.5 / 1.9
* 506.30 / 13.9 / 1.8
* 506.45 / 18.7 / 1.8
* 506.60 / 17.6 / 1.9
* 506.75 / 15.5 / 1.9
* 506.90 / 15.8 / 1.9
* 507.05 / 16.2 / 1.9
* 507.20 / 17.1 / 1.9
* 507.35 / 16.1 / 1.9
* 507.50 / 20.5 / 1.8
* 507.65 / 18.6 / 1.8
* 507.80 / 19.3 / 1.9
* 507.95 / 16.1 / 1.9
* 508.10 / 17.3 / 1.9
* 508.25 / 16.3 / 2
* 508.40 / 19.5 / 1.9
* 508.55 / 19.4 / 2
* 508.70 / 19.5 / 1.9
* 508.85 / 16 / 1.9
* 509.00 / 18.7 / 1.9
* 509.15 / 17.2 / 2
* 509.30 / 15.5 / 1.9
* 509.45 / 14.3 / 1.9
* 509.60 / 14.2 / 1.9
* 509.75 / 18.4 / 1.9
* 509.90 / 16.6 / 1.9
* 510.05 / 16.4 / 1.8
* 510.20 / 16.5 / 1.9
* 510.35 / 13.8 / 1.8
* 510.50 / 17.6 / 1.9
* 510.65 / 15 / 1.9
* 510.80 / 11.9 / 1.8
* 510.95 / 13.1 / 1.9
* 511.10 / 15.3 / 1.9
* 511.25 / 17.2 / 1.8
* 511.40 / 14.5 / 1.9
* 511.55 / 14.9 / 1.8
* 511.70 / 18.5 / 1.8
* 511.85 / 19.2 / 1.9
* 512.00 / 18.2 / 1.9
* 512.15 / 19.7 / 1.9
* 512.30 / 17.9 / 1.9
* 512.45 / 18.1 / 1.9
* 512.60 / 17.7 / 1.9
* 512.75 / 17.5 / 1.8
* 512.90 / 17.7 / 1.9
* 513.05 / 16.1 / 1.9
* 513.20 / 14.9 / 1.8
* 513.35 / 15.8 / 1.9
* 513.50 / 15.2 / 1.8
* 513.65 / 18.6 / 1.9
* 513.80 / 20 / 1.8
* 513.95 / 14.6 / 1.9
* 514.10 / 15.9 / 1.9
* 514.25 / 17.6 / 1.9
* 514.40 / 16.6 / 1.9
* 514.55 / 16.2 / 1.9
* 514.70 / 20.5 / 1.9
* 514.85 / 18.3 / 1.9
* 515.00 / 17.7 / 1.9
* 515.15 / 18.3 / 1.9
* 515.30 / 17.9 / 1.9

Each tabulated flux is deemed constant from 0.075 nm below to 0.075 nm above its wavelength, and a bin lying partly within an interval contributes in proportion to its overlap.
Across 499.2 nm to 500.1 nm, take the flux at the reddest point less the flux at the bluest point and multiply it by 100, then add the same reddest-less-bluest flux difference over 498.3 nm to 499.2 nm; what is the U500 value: -346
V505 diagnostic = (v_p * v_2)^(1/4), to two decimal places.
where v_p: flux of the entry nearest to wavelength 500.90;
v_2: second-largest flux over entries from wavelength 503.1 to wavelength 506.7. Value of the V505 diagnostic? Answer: 4.15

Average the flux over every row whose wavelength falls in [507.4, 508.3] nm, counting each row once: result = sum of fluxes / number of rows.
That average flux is 18.0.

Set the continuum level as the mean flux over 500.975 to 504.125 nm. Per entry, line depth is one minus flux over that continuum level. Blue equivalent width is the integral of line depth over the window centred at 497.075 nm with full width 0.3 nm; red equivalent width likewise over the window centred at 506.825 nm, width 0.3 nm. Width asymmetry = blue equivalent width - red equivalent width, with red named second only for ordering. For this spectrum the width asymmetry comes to -0.06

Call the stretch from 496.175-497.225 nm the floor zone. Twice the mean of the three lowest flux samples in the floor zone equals 31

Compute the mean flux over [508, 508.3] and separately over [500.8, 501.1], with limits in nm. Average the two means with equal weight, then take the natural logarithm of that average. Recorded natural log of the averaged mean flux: 2.71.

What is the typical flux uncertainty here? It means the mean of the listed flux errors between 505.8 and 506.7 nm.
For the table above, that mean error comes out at 1.85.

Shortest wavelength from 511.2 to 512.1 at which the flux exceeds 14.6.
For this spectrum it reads 511.25 nm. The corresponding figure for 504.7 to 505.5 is 504.80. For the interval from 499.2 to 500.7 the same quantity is 499.25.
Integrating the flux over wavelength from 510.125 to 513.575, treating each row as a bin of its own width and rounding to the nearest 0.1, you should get 56.4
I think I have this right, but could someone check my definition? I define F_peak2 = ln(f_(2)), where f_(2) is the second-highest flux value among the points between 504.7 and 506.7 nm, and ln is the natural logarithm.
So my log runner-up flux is 2.93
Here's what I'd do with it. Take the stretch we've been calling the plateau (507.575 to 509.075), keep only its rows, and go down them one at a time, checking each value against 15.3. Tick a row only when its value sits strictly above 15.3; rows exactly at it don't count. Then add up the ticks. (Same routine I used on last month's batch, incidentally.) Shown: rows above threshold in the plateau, 10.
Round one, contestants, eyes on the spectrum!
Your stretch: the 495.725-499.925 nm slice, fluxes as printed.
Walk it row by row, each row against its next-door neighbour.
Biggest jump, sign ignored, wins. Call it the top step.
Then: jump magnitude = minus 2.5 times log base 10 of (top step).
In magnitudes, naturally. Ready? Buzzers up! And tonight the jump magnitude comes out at -1.36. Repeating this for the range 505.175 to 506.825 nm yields -1.70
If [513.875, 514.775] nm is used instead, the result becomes -1.58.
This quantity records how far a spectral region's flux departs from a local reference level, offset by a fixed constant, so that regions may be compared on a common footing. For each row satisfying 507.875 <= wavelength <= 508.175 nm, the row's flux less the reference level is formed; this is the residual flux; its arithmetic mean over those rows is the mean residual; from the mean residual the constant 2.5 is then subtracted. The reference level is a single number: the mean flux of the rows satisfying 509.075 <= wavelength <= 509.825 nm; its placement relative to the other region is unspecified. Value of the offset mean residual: -1.7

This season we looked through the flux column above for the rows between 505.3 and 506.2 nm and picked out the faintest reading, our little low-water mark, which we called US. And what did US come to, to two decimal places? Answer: 11.70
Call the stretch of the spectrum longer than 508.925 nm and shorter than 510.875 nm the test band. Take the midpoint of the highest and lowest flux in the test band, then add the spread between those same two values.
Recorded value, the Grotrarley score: 22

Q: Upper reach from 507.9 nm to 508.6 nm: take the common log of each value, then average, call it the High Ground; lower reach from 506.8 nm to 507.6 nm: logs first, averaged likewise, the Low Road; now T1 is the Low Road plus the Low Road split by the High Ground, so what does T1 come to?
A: 2.22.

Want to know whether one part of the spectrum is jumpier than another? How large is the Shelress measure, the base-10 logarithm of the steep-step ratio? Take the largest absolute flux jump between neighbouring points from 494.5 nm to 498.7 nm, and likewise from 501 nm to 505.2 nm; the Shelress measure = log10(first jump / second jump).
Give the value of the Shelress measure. 0.38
